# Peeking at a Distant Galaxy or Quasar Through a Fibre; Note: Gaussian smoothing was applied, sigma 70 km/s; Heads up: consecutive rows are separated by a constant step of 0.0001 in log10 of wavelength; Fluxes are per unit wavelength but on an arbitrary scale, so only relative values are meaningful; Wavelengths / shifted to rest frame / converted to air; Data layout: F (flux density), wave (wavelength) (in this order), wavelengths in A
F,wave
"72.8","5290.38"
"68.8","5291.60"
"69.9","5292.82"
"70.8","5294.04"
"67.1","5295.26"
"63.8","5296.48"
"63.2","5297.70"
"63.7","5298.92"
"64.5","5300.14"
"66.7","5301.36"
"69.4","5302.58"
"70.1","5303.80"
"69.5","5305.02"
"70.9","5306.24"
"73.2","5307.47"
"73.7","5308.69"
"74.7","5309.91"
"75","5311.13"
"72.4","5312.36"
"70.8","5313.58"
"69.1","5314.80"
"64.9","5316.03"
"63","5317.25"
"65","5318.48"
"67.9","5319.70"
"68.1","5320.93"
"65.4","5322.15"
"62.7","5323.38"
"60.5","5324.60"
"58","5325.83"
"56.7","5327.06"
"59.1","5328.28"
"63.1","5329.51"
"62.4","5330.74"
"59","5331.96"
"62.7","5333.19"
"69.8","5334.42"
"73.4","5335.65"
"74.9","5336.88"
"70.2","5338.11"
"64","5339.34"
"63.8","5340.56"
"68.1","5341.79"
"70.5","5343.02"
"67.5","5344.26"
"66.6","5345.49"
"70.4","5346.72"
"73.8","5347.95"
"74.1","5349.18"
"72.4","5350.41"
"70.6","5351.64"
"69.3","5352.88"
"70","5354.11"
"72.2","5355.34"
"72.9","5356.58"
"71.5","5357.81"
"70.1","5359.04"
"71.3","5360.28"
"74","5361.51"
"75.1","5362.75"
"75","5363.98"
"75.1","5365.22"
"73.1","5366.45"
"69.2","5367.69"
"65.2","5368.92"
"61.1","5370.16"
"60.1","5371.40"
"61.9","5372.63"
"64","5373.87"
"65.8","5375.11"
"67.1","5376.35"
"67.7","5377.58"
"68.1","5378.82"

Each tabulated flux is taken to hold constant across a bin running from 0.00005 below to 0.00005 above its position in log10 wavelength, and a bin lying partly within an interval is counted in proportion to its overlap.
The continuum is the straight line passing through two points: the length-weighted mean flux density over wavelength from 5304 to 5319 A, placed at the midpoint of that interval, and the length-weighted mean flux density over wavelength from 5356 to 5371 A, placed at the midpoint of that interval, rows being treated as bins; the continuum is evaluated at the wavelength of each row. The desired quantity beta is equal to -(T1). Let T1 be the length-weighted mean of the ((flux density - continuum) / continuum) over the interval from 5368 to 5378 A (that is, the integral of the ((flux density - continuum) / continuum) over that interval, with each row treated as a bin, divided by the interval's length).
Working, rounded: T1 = -0.097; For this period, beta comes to 0.097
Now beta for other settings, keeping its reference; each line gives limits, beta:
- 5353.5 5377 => 0.025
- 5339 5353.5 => 0.019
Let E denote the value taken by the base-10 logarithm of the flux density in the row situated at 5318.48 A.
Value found 1.81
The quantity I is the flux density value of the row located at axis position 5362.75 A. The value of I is 75.1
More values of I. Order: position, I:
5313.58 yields 70.8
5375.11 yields 65.8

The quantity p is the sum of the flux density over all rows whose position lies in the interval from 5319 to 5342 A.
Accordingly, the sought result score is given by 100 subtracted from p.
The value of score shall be 1130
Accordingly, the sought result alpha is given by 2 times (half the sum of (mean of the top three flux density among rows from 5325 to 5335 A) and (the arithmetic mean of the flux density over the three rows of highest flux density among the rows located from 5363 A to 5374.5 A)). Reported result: 140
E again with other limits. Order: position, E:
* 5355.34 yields 1.86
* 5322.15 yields 1.82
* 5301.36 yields 1.82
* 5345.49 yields 1.82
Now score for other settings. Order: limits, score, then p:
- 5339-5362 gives 1233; 1333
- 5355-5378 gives 1212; 1312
